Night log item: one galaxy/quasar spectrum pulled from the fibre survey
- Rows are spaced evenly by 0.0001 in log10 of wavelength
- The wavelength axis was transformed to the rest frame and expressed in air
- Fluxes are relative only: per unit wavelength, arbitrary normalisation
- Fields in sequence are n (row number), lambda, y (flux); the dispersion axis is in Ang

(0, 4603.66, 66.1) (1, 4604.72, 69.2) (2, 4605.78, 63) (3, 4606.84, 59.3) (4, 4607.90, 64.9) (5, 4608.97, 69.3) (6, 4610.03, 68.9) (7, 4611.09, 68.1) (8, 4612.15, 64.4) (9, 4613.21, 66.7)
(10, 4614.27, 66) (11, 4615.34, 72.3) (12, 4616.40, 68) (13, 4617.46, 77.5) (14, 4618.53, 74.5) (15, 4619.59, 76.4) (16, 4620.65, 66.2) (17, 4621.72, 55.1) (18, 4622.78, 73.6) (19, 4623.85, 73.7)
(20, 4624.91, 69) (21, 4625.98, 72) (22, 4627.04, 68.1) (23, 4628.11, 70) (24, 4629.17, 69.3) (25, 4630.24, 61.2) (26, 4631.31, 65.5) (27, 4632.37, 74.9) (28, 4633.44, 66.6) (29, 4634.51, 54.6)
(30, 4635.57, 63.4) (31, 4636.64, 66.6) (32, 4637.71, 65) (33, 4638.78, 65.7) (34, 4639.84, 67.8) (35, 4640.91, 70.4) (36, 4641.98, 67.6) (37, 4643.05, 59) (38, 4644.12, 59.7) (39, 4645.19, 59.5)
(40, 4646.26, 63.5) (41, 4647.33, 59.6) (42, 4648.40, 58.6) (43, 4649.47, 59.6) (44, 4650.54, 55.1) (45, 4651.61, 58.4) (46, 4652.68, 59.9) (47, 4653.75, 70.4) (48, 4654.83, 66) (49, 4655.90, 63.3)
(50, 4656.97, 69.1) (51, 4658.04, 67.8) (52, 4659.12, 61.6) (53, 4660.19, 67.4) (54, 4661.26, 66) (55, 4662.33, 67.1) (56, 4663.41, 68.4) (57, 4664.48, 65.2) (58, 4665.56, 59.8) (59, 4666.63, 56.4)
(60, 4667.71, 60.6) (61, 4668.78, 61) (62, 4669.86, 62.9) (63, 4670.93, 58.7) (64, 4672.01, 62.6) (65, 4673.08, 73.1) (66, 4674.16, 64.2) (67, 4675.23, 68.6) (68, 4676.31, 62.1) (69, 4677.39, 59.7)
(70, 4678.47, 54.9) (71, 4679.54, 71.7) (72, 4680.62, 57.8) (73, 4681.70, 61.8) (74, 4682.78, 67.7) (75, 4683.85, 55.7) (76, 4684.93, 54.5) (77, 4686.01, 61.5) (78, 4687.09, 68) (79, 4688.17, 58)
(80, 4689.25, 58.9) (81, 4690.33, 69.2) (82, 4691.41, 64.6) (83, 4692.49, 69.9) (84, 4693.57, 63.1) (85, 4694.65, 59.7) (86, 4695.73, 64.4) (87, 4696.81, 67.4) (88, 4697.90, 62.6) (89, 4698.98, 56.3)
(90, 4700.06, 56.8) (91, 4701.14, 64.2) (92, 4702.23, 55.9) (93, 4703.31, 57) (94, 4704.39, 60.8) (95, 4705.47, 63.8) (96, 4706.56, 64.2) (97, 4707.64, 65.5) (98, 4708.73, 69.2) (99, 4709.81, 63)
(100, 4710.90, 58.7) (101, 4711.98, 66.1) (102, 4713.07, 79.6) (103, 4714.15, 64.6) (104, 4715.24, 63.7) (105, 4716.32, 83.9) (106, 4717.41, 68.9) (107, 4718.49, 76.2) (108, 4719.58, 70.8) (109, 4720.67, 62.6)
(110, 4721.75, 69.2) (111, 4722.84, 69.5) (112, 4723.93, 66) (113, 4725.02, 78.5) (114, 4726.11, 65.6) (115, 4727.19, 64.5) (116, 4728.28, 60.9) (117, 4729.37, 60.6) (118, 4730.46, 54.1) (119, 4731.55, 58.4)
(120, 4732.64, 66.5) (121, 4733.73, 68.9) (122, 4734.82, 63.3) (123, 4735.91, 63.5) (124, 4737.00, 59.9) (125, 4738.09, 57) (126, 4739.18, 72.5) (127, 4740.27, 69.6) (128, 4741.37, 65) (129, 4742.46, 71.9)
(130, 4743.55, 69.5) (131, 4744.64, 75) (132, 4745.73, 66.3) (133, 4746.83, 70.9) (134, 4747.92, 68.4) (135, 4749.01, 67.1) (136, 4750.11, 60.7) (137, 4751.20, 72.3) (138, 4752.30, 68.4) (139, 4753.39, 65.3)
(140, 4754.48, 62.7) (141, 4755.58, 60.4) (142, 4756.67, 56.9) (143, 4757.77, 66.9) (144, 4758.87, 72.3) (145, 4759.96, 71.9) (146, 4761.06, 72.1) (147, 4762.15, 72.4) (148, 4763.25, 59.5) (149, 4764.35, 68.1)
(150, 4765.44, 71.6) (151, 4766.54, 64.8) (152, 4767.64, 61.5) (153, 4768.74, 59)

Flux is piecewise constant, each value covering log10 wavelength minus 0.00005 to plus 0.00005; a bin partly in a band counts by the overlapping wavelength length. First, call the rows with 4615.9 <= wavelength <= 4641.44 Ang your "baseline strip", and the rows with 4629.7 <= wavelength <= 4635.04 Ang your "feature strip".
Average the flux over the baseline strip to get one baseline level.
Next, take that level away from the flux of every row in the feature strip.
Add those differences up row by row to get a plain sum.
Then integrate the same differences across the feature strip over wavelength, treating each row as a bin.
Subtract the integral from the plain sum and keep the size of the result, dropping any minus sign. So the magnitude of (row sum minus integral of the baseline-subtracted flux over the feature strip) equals 1.2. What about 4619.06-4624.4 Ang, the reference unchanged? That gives 0.3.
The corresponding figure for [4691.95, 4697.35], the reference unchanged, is 1.3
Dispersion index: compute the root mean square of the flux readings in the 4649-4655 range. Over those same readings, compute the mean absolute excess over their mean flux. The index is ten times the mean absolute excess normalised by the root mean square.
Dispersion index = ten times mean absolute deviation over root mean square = 0.72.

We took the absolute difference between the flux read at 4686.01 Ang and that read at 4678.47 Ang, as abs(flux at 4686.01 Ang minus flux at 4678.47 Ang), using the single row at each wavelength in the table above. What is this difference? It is 7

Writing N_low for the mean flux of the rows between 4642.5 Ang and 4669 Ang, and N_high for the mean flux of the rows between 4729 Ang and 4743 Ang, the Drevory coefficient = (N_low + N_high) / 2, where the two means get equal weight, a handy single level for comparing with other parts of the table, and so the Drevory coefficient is 63.2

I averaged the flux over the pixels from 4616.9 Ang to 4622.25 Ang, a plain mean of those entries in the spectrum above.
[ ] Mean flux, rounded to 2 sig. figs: 70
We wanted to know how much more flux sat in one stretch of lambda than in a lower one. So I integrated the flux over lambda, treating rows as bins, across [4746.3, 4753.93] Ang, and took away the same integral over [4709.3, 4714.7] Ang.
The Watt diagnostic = 157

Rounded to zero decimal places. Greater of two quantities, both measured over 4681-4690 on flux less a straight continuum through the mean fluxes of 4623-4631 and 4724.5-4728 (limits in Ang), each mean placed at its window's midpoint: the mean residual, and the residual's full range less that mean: 22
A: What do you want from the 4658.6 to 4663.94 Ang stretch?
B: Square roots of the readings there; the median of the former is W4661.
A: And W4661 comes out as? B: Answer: 8.19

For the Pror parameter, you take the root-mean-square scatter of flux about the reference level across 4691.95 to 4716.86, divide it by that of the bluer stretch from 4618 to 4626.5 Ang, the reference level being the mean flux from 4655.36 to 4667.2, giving 0.79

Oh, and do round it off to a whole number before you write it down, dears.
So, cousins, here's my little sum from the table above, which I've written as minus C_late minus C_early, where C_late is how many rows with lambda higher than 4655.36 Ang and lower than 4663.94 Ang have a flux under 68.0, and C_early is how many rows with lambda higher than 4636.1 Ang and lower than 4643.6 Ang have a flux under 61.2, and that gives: -7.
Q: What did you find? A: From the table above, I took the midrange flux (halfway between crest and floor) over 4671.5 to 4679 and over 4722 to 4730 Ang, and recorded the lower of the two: 64.0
